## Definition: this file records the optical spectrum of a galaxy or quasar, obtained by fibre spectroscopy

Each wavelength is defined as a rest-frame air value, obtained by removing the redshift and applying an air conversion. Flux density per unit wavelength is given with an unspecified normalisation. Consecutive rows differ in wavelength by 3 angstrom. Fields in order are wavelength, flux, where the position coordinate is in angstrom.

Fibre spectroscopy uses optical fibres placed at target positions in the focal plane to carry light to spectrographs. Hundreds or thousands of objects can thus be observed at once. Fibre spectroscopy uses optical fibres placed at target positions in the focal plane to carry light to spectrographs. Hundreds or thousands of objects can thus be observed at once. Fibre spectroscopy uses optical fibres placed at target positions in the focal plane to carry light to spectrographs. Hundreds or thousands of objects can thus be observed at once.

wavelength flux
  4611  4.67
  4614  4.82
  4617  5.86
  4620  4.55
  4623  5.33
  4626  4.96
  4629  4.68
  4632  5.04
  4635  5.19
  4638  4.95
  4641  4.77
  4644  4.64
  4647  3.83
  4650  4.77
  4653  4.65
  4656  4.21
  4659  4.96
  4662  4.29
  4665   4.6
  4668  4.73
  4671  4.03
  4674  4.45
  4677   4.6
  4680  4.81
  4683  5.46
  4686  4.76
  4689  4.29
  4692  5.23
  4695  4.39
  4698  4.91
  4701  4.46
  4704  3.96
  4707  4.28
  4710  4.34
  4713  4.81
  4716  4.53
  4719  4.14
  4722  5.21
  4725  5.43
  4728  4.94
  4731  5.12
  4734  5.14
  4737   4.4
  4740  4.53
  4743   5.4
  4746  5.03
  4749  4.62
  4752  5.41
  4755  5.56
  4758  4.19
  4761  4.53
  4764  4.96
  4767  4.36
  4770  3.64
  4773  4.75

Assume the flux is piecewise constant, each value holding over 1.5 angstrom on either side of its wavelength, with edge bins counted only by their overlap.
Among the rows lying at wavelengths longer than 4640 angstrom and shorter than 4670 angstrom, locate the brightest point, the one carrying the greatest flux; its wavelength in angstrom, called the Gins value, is 4659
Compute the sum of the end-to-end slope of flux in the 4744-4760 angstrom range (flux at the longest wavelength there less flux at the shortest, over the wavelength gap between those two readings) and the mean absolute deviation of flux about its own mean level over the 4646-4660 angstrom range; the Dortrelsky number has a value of 0.30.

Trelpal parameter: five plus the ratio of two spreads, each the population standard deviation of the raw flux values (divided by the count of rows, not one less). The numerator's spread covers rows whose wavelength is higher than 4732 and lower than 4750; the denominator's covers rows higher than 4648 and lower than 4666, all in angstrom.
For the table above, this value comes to 6.38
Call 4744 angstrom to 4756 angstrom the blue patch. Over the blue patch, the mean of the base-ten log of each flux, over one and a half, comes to 0.474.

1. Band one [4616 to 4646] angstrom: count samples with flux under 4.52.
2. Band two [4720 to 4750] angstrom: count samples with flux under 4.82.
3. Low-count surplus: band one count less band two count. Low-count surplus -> -3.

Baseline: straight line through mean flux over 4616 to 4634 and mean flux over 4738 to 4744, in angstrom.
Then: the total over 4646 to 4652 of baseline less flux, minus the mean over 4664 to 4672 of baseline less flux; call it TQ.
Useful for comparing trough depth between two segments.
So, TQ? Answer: 0.9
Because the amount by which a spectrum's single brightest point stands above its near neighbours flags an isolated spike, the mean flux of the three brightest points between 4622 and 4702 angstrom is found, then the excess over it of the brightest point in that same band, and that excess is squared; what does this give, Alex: 0.014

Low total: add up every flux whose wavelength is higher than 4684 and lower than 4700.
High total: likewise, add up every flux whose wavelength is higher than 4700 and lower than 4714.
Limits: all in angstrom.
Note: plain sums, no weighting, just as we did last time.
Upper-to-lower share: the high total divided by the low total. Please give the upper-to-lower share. 0.93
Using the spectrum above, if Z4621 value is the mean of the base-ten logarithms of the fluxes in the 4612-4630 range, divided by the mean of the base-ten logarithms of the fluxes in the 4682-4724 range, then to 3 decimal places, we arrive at 1.056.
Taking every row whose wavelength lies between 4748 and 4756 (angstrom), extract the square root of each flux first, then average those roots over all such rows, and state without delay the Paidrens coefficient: 2.28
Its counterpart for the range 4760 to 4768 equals 2.15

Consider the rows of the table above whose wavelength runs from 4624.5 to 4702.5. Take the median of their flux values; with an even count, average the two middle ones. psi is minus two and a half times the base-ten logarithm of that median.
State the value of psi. -1.68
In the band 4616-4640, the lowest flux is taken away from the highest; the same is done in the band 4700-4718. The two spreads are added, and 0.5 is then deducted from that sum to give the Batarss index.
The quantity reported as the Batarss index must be 1.66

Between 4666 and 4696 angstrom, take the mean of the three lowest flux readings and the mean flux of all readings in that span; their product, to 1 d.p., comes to 19.8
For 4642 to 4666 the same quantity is 18.5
